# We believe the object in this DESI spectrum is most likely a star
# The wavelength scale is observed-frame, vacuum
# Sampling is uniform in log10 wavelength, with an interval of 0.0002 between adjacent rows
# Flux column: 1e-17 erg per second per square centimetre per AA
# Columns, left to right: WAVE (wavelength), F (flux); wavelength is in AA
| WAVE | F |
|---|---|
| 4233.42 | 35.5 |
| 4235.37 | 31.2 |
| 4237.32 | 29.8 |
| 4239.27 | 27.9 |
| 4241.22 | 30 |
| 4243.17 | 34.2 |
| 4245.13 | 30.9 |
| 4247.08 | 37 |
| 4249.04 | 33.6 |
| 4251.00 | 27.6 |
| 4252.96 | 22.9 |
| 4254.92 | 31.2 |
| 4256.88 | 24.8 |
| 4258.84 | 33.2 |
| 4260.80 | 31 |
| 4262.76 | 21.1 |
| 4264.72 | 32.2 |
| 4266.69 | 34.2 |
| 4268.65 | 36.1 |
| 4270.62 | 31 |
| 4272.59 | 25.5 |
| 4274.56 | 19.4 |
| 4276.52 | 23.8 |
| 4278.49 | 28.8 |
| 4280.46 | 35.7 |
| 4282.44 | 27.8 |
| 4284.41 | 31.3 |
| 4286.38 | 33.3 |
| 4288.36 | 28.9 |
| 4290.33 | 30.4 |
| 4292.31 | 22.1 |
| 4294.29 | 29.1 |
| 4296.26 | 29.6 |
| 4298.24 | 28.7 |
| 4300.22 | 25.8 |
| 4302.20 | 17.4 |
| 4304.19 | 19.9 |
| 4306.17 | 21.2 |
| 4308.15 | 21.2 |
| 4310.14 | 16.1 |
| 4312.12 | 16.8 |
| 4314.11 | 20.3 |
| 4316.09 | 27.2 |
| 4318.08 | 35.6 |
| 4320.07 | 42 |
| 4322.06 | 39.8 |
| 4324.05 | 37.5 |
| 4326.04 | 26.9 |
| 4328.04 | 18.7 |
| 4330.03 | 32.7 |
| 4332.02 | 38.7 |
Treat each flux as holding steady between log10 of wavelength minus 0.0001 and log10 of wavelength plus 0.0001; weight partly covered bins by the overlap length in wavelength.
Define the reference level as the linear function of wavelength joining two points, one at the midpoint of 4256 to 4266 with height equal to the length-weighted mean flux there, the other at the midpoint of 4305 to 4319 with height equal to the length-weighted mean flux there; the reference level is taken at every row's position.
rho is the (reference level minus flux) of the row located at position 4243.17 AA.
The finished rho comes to -3.4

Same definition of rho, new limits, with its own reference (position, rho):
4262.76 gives 7.4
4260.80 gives -2.3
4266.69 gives -6.2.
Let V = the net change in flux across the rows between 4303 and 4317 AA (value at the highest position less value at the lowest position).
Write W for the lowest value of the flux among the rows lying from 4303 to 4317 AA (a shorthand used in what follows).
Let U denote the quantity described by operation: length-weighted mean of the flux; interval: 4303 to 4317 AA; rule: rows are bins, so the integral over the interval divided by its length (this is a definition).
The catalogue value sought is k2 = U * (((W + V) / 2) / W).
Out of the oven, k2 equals 15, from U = 20.3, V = 7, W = 16.1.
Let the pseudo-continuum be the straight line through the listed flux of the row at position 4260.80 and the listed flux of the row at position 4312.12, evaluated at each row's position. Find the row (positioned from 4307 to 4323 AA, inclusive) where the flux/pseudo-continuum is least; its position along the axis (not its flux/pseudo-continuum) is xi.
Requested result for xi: 4310.14 AA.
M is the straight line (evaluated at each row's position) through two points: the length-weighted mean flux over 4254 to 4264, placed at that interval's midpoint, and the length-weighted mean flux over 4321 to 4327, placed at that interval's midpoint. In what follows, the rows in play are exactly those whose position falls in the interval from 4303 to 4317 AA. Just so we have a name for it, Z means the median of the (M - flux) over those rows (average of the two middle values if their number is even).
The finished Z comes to 13.0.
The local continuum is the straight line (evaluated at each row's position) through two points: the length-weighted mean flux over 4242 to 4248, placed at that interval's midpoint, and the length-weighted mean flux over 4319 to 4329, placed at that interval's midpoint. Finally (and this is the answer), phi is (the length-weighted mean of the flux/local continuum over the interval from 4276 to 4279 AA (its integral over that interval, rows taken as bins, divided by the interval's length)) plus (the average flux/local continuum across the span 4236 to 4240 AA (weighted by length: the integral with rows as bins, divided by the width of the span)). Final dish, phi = 1.64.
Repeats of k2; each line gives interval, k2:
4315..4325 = 25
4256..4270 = 23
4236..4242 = 15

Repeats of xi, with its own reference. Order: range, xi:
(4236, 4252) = 4239.27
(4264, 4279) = 4274.56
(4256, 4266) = 4262.76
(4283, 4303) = 4302.20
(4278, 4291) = 4278.49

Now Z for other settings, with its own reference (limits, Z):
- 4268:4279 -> 2.9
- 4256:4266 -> -2.5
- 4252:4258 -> 3.4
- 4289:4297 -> 2.6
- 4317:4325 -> -3.9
